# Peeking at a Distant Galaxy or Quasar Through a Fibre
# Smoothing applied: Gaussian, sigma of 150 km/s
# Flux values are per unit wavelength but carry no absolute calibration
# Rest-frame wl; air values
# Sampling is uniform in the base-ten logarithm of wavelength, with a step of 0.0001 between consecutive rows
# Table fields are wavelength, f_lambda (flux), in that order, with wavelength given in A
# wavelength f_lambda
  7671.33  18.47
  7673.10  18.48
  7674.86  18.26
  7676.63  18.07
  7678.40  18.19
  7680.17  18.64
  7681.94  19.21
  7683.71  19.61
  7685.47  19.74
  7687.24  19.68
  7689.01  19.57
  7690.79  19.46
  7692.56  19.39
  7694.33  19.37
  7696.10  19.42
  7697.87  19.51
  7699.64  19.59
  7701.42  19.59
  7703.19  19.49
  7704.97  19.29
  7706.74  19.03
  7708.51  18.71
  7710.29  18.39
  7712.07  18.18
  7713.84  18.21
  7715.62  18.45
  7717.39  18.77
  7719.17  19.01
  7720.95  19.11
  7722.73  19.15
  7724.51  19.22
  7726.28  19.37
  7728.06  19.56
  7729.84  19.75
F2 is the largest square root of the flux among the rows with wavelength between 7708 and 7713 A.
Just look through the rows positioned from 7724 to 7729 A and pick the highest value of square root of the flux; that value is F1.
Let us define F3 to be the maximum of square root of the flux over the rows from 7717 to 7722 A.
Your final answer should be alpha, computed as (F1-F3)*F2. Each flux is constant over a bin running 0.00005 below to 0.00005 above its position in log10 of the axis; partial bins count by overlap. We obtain 0.2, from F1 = 4.42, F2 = 4.33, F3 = 4.37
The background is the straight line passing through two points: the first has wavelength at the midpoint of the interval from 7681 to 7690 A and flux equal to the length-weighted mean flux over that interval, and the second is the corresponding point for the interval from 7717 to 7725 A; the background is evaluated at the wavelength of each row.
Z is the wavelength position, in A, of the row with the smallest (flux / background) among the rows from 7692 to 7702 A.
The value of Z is 7692.56 A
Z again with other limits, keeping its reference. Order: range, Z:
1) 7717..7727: 7717.39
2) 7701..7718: 7712.07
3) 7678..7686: 7678.40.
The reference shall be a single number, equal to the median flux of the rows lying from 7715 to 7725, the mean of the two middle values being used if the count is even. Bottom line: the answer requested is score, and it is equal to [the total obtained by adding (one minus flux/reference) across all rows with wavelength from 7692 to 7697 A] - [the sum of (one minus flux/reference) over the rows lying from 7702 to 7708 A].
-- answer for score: -0.02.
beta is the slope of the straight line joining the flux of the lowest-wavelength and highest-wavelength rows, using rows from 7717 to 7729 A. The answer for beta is 0.07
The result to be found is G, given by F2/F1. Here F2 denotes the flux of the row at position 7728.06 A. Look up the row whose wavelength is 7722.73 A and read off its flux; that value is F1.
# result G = 1.02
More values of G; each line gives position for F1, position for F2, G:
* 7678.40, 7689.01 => 1.08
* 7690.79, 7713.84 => 0.94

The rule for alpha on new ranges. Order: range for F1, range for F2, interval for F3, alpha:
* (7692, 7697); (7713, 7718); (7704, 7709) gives 0.1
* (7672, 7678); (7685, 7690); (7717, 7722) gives -0.3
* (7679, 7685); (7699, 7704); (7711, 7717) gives 0.6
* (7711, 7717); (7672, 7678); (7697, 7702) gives -0.6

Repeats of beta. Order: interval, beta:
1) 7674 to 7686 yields 0.14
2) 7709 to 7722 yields 0.07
